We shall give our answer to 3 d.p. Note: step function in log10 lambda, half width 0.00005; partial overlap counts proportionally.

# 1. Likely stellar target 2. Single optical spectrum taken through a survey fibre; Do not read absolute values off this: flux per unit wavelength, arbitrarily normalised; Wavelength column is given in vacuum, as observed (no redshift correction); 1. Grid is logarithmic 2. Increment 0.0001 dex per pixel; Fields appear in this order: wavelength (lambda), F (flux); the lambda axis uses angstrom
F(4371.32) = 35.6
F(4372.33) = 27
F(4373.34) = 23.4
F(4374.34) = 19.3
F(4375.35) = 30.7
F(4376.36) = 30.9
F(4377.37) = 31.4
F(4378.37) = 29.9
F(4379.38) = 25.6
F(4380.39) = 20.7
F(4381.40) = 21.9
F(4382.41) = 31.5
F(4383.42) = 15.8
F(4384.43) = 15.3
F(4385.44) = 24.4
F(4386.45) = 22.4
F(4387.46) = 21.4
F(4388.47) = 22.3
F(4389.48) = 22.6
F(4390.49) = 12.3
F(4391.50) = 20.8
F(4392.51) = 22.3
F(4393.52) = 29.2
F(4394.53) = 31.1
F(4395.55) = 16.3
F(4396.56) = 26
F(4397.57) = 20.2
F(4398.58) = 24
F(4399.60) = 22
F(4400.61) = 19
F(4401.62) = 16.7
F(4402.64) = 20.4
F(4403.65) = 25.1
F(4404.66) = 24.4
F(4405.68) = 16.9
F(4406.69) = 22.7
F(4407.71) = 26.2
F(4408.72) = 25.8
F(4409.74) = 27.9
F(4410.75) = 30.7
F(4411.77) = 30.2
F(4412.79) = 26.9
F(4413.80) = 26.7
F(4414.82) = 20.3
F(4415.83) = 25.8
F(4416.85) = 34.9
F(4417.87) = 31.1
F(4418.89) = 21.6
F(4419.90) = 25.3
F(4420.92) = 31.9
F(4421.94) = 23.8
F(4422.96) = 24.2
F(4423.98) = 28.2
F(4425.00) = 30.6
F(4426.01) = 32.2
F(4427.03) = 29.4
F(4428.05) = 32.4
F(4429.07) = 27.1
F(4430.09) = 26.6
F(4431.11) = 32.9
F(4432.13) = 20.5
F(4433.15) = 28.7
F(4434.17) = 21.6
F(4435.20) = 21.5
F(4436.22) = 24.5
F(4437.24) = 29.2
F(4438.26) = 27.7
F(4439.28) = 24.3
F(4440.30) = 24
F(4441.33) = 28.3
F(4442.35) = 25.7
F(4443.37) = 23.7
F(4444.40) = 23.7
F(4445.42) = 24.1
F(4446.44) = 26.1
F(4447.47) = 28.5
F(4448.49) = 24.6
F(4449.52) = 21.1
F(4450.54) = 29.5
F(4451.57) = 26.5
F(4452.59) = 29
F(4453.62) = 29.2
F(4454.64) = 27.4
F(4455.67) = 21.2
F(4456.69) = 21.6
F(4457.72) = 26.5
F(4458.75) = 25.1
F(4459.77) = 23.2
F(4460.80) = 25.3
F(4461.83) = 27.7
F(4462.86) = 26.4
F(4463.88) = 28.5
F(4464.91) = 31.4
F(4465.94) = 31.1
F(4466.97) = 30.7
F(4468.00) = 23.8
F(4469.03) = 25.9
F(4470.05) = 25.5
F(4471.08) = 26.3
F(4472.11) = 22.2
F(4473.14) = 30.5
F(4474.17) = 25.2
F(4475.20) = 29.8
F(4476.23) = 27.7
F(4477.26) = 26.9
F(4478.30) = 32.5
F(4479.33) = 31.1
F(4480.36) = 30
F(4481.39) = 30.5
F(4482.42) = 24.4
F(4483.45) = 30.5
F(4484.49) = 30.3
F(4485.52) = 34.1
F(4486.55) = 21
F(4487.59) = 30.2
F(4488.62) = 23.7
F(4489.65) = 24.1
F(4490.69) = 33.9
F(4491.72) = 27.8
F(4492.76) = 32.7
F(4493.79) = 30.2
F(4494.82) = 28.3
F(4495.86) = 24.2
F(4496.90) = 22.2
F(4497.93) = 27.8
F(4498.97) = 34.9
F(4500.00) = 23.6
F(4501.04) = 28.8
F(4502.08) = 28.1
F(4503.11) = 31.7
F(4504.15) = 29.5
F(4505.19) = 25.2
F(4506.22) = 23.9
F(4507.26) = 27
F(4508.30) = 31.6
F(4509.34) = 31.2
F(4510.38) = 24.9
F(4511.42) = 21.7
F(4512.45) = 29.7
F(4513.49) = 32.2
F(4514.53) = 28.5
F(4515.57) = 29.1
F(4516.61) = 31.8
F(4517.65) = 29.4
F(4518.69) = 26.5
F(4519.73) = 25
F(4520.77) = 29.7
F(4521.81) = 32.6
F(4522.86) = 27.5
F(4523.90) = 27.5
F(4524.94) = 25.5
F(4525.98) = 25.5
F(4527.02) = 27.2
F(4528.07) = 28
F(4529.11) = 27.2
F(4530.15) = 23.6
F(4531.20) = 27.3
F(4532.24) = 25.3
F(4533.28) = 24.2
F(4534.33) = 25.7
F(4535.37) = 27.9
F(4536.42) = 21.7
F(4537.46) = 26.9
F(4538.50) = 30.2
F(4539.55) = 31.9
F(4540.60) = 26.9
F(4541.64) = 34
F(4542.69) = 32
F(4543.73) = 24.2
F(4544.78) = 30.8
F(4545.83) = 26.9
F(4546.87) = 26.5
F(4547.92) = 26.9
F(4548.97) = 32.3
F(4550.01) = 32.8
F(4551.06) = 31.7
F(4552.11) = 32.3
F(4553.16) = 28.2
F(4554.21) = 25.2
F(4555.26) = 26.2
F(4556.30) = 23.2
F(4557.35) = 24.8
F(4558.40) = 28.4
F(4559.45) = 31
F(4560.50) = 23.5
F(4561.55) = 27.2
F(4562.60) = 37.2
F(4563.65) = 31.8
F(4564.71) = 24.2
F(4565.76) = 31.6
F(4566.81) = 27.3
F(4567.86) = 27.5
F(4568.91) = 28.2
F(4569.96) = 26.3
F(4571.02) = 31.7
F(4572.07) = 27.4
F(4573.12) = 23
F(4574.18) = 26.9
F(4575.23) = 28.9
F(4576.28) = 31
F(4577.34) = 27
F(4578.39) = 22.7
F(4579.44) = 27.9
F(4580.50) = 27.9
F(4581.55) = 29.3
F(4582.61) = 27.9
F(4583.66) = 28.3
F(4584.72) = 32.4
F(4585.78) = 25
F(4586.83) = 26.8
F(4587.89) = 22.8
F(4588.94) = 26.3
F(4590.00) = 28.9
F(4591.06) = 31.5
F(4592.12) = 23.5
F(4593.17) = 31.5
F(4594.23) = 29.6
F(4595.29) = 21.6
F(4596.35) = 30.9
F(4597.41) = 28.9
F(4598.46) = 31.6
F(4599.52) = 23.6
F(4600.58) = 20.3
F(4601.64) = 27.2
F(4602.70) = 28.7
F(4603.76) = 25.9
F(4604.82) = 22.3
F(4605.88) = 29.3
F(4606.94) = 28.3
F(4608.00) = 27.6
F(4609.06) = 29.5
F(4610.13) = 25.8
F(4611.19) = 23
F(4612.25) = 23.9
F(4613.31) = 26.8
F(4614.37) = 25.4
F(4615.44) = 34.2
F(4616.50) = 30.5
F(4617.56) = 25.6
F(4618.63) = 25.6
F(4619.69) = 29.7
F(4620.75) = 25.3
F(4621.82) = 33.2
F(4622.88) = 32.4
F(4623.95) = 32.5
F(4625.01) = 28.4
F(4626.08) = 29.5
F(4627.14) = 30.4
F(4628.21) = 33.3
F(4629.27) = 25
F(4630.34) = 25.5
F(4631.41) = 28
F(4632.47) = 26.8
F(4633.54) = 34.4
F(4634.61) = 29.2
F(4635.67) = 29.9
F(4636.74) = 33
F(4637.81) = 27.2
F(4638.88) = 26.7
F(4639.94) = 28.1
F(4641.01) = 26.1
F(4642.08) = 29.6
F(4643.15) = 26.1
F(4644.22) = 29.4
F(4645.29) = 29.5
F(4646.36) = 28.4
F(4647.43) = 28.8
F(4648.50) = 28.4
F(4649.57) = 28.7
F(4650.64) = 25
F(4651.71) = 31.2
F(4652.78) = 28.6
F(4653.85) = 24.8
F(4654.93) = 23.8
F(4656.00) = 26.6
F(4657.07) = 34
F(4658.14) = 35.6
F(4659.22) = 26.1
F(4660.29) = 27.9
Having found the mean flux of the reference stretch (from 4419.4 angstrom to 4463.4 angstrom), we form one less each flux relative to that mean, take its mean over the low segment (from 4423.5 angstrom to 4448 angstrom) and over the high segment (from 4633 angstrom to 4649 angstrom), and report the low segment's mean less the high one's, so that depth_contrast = 0.086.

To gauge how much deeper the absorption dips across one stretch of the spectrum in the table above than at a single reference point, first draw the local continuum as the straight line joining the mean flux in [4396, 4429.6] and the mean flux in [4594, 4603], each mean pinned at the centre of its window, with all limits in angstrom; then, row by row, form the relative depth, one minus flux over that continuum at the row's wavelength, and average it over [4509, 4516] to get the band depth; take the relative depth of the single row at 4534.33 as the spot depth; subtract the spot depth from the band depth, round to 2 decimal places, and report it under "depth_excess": -0.10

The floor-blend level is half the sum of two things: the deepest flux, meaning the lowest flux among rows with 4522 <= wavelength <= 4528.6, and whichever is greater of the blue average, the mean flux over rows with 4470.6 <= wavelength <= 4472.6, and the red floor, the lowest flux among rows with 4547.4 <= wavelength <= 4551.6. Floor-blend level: 26.2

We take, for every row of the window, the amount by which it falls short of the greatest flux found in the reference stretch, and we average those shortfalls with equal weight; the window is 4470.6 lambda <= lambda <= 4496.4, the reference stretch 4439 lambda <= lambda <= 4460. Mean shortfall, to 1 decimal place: 1.2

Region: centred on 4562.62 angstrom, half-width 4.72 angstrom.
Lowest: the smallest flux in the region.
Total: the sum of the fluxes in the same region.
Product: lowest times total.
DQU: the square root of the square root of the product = 8.86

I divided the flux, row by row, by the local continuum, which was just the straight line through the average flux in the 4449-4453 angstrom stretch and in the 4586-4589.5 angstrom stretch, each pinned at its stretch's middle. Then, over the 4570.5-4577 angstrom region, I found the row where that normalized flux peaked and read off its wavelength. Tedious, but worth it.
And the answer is 4571.02 angstrom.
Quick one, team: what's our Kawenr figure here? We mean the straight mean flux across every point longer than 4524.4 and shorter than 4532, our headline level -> 26.3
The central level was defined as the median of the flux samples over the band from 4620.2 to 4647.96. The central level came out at 29.0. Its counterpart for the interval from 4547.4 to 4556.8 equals 28.2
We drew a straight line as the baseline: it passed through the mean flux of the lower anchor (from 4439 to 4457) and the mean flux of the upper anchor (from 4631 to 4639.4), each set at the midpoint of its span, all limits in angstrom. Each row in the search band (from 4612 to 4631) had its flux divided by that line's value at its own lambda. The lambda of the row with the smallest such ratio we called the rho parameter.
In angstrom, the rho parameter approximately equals 4612.25 angstrom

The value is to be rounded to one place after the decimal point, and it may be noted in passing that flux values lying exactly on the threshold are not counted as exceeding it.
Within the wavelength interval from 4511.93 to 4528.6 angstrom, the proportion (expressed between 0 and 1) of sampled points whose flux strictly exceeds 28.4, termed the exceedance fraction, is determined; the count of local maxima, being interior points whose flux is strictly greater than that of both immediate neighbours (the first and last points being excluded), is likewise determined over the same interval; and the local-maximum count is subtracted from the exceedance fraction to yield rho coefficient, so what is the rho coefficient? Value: -2.5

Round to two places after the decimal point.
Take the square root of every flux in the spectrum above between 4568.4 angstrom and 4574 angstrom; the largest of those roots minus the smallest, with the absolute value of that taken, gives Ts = 0.83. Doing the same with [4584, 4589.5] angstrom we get 0.92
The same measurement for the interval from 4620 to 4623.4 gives 0.73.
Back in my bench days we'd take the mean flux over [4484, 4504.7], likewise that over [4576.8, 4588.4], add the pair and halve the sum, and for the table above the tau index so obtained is 27.7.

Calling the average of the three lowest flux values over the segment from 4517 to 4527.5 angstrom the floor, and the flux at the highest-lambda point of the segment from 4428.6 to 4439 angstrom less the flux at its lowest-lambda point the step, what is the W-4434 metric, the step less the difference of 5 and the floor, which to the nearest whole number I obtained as 21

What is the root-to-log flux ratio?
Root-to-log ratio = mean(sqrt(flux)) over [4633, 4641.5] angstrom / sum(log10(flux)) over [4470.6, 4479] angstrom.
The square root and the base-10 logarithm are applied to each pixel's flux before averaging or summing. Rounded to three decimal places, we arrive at 0.470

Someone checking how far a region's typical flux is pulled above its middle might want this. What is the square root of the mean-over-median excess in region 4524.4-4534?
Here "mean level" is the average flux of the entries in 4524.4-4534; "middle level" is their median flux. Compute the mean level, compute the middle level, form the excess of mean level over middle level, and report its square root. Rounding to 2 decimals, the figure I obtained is 0.69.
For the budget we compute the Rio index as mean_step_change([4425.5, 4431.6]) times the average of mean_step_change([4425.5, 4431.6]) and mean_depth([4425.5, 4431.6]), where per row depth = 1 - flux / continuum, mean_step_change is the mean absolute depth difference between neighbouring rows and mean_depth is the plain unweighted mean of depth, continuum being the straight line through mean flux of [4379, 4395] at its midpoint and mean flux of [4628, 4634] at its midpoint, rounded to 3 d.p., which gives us -0.010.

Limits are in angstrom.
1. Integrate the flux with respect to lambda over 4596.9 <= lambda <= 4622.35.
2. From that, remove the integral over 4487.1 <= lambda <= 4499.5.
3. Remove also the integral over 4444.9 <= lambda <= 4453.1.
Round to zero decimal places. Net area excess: 126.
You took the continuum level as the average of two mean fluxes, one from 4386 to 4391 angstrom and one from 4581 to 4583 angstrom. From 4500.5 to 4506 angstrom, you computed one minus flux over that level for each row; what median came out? -0.180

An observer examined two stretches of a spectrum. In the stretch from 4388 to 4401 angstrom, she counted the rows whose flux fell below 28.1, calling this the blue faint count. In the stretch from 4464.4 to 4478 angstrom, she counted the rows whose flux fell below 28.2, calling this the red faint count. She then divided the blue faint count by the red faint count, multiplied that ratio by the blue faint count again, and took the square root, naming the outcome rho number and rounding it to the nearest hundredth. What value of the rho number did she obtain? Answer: 3.89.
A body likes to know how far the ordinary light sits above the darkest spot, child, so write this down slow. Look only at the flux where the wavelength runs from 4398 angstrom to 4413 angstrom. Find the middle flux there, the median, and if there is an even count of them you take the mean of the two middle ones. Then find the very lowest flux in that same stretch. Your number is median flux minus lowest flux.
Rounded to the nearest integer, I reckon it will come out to 8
